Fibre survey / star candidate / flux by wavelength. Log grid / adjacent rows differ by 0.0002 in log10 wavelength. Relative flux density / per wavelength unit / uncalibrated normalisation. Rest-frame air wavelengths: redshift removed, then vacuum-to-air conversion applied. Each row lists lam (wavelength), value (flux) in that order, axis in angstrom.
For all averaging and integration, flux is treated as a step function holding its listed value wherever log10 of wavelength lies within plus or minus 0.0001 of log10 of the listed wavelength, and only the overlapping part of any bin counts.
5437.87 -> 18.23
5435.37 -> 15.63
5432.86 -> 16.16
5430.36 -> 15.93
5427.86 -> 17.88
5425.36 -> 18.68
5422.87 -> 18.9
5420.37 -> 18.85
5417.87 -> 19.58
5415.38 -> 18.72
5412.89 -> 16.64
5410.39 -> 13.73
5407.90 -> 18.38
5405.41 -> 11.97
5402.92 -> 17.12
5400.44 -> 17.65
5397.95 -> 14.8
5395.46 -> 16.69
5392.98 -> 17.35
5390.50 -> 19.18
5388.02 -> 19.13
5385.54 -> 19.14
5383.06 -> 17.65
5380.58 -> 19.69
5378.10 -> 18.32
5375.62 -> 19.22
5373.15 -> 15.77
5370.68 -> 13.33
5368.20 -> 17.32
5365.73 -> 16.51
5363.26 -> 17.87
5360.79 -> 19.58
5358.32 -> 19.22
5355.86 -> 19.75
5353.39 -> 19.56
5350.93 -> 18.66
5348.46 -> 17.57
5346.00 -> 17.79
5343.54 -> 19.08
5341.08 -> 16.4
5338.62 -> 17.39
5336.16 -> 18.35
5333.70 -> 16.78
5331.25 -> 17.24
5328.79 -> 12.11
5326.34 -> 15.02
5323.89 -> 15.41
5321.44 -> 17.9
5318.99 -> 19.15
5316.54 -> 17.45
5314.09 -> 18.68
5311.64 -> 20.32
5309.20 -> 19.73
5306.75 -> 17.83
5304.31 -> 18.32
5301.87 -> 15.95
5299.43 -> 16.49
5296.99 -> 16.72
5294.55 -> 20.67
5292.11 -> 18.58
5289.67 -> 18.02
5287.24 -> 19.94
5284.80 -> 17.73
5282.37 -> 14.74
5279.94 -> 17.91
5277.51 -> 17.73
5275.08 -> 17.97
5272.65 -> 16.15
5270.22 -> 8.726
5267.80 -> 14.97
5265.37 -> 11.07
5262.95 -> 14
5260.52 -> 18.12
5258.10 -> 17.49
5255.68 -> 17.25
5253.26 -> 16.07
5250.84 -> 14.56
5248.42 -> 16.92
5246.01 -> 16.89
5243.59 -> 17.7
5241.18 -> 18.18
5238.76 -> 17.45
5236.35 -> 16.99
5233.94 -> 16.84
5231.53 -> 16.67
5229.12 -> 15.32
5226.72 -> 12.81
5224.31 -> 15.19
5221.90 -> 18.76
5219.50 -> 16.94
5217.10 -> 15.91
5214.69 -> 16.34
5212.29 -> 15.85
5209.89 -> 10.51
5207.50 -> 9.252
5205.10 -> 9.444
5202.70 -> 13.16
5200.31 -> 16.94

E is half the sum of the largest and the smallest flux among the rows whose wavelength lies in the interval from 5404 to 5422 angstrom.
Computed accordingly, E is 15.8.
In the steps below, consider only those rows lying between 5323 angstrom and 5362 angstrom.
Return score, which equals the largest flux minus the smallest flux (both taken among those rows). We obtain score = 7.6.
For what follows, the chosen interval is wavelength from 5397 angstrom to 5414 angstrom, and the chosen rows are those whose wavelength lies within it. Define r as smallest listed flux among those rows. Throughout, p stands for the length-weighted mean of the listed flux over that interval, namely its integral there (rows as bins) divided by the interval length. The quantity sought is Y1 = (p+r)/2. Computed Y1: 13.9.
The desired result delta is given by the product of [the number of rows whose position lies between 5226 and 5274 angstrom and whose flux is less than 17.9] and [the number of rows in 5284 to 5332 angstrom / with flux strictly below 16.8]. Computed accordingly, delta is 108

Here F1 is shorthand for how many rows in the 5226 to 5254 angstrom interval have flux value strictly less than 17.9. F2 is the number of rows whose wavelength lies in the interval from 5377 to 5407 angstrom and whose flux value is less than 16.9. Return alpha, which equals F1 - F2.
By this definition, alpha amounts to 8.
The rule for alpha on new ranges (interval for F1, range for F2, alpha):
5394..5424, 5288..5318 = 4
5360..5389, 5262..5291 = 0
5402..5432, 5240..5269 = 0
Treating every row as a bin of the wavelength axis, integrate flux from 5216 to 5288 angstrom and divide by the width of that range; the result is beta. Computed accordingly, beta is 16.2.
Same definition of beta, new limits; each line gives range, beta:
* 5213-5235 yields 16.1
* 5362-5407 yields 17.2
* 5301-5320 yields 18.5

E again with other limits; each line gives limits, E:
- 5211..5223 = 17.3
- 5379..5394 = 18.5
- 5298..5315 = 18.1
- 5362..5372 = 15.6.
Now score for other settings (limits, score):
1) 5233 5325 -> 11.9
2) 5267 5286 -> 9.2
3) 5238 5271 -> 9.5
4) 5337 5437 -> 7.8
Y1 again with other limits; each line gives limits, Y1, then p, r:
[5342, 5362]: 18.2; 18.9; 17.57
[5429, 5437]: 15.8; 16.0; 15.63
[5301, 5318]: 17.2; 18.4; 15.95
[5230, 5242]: 16.9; 17.1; 16.67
